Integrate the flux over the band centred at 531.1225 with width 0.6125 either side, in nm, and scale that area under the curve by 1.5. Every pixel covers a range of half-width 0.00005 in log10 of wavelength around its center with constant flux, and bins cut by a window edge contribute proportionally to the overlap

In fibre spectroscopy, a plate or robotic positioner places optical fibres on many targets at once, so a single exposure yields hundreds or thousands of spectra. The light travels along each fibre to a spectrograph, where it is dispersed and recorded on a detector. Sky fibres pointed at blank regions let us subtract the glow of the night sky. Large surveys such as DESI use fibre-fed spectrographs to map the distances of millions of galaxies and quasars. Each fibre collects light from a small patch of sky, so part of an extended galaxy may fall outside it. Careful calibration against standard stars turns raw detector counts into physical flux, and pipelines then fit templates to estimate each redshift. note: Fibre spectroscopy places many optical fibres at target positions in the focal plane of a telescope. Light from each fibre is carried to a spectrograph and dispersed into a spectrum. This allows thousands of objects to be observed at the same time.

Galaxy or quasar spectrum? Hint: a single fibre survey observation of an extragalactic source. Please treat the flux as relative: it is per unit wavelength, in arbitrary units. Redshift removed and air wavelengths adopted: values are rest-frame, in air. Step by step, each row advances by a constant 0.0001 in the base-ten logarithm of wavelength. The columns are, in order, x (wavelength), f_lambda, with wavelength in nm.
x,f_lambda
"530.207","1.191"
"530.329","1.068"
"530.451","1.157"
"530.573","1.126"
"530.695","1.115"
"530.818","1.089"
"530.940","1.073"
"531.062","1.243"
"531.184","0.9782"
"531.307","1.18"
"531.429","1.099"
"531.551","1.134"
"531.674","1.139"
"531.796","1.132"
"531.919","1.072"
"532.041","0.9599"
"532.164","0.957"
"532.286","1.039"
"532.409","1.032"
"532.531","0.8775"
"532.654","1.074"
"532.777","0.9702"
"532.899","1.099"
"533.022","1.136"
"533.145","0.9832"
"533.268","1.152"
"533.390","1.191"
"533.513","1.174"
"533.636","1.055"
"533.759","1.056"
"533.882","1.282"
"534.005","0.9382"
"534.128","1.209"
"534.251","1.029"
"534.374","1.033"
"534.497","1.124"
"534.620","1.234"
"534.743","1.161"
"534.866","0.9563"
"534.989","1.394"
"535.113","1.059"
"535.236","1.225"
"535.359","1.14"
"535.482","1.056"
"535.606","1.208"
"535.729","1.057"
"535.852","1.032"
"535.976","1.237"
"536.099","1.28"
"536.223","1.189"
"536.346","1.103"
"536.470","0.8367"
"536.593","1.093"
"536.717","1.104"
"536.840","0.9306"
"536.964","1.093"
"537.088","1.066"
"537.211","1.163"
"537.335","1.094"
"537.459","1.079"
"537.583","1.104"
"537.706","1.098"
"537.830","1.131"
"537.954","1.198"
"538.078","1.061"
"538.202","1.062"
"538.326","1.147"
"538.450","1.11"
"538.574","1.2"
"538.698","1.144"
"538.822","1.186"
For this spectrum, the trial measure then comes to 2.1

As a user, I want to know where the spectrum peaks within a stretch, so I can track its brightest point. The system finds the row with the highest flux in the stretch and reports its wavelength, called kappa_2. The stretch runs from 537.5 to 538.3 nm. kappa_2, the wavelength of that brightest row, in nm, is 537.954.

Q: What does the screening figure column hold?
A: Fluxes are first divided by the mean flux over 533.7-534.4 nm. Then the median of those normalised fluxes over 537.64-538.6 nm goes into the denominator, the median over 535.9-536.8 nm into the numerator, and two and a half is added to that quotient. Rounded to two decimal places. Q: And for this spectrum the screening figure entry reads 3.49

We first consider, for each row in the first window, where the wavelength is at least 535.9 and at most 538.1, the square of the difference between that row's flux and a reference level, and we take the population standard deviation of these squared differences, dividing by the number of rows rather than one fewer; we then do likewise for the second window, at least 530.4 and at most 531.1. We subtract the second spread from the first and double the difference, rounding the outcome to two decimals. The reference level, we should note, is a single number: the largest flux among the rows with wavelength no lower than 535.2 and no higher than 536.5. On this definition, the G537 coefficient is 0.06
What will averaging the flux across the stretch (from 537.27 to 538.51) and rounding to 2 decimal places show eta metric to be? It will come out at 1.11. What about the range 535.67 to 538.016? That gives 1.10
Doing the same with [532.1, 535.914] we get 1.09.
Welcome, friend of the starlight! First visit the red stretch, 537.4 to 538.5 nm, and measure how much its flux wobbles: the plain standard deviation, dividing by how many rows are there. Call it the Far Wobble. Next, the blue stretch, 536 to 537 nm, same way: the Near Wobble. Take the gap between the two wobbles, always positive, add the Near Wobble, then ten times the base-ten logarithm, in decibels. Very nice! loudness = -6.6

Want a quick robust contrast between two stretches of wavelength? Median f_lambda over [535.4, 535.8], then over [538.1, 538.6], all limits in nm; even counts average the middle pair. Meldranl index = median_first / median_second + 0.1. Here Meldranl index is 1.04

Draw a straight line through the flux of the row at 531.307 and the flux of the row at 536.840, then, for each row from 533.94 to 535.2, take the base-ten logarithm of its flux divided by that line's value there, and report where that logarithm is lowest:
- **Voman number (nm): 534.005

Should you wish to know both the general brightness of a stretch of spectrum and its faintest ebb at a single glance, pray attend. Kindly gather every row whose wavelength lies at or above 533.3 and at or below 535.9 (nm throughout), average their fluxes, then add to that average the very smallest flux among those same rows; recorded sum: 2.06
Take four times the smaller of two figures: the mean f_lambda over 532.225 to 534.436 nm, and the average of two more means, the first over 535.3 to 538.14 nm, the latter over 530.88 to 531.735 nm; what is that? 4.30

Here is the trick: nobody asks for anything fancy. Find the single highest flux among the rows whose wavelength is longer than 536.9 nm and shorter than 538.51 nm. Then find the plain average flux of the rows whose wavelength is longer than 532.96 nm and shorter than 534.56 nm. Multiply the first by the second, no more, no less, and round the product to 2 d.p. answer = 1.32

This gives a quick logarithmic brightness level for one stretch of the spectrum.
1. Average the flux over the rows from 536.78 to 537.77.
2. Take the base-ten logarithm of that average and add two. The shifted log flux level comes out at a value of 2.03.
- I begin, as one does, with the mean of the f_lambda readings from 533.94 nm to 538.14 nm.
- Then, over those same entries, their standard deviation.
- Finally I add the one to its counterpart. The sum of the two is 1.22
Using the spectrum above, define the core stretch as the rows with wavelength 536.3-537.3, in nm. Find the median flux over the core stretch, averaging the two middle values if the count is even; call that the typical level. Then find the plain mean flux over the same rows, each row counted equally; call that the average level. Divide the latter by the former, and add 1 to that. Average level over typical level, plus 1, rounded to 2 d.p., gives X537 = 1.96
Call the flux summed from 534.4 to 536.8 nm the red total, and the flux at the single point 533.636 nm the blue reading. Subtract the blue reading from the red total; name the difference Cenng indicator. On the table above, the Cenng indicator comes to 20.4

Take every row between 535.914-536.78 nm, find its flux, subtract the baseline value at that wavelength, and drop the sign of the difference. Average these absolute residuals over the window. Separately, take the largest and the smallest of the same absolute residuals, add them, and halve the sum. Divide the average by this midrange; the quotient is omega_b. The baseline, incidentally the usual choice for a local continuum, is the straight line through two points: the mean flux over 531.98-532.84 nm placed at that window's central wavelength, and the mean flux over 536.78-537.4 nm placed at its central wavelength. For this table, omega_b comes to 0.98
